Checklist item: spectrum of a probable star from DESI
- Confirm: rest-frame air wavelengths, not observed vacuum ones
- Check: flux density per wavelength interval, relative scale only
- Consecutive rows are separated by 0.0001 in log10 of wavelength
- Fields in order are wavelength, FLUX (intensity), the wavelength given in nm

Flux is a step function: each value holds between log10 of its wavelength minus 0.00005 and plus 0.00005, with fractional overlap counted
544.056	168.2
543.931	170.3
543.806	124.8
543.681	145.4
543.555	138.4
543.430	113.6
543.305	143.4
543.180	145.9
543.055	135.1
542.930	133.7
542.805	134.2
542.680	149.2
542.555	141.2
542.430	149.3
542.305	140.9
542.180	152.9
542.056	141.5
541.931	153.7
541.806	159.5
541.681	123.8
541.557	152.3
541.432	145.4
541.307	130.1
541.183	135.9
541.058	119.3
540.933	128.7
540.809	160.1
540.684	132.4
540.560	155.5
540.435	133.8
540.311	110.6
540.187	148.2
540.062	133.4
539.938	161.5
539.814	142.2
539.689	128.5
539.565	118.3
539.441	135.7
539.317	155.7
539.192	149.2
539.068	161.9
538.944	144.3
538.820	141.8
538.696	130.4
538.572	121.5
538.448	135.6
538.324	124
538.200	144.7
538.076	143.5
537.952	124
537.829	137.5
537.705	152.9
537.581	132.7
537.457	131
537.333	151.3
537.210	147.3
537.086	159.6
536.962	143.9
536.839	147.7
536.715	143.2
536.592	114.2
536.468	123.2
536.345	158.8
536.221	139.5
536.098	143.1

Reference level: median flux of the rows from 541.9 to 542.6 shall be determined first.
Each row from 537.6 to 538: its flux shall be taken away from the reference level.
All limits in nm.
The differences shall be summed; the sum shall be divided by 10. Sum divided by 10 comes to 2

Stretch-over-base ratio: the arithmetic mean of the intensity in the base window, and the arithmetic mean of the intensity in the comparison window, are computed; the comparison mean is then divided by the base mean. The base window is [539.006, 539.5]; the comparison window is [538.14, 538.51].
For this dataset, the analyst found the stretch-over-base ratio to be 0.89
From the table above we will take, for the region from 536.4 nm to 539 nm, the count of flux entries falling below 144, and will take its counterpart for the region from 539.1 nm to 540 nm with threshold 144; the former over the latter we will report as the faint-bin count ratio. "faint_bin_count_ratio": 3.5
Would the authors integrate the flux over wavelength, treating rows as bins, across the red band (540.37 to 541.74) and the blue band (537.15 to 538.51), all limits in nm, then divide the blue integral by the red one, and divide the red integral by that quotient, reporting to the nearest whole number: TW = 189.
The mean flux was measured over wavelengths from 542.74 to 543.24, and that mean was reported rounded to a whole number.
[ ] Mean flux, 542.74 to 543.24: 137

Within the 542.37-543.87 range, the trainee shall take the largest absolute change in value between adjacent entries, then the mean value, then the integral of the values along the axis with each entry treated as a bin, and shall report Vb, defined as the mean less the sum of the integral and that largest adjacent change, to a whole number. -99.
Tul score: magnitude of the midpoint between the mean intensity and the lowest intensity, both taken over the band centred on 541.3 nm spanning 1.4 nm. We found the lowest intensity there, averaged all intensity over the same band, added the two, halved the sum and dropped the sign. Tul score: 130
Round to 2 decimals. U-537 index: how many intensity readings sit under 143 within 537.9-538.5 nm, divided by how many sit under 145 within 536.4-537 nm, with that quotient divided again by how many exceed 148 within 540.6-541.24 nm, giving 0.75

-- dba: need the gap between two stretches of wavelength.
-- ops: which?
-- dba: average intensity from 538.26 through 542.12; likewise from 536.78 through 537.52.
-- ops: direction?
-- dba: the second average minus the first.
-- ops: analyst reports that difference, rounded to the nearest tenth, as 7.6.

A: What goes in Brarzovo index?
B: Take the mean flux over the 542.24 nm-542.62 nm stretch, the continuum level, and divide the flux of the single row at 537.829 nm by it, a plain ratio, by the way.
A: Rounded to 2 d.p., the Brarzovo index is 0.96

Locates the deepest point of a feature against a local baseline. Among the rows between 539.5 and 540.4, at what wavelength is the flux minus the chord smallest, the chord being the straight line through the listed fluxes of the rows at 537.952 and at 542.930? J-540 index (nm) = 540.311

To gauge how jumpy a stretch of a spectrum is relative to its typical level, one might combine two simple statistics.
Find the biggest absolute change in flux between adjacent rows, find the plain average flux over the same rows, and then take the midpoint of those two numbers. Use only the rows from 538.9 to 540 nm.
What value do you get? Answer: 82.1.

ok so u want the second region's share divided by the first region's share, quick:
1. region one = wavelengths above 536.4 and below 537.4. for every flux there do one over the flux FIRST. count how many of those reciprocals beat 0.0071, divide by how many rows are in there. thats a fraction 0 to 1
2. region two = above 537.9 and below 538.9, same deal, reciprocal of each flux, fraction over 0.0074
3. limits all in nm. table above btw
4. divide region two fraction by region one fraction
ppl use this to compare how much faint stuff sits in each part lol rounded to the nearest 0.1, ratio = 2.0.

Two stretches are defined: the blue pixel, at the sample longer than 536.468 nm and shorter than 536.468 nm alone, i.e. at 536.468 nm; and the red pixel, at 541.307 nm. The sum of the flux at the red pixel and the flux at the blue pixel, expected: 253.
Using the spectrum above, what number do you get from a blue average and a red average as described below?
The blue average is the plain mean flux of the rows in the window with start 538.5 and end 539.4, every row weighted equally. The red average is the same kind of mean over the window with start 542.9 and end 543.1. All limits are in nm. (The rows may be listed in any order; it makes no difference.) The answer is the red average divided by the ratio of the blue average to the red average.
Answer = 126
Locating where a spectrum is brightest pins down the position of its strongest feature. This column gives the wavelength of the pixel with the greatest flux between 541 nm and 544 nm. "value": 543.931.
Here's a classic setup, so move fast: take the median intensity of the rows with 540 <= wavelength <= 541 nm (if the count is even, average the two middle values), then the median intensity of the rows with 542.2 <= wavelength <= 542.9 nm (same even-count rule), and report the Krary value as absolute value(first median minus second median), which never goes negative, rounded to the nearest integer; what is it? 8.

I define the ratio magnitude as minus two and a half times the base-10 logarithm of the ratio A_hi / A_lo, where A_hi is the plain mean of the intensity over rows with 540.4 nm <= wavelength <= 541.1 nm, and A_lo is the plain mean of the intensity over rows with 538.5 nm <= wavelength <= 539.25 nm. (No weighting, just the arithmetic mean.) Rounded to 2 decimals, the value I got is 0.02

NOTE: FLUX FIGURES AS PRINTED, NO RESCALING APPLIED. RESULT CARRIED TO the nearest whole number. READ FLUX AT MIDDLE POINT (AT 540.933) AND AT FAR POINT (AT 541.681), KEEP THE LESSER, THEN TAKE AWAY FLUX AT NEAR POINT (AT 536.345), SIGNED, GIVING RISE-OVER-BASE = -35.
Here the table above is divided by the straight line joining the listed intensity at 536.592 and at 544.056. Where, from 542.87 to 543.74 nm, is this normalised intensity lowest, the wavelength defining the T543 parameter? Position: 543.430 nm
